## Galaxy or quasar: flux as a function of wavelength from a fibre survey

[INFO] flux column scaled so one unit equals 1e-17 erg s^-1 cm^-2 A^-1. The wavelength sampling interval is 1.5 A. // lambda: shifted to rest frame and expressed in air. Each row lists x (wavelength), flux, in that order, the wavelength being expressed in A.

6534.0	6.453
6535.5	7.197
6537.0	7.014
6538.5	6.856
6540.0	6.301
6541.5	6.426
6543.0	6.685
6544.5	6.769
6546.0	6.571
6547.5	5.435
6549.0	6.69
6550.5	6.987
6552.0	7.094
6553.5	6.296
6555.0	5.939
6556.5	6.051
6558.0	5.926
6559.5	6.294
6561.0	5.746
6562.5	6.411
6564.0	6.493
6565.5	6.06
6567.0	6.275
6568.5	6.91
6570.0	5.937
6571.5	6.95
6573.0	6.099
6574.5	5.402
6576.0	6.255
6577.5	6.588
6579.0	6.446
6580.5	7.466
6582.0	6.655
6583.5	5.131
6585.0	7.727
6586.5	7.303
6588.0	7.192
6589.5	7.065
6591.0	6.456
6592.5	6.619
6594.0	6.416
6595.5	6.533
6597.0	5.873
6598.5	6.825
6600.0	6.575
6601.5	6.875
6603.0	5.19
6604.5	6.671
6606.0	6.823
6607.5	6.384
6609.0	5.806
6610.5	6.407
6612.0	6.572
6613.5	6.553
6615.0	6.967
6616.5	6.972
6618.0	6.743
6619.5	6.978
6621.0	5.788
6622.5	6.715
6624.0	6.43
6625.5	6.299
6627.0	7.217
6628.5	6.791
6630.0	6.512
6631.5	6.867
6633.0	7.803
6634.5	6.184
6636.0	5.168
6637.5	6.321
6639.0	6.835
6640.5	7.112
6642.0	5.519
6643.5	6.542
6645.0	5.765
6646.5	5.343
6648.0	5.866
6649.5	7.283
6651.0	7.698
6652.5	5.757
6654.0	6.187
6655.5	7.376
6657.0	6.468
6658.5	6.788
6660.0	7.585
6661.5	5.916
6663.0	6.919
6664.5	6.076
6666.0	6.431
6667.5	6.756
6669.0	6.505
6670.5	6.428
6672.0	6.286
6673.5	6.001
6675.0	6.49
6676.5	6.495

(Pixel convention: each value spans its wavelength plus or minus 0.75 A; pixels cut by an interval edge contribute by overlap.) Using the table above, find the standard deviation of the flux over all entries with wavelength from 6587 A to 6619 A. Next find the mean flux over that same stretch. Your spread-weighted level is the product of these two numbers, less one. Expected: 2.0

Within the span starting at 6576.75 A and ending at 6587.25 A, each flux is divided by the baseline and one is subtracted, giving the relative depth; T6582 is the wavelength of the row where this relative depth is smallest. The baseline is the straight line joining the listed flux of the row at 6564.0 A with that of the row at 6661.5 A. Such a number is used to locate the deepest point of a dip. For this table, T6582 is 6583.5 A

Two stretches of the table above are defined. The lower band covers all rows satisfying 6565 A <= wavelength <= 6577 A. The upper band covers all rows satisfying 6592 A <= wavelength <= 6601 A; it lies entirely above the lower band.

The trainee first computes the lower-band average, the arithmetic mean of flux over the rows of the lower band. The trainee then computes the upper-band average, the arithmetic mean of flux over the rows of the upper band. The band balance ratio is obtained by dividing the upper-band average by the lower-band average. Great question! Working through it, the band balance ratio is 1.04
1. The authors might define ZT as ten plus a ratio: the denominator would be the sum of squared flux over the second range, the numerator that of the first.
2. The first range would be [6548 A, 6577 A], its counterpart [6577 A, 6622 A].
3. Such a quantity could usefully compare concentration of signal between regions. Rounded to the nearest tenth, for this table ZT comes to 10.6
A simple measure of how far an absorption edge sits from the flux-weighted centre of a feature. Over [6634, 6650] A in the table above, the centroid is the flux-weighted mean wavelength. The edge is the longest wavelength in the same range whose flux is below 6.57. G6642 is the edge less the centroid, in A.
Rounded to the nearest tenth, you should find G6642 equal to 5.9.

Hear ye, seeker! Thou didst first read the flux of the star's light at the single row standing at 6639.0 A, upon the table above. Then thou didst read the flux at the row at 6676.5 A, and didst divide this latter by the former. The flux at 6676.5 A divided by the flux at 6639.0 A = 0.95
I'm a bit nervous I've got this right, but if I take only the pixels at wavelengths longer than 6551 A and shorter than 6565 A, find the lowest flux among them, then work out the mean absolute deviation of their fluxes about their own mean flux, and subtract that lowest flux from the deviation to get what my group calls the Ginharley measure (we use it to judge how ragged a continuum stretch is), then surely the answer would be -5.45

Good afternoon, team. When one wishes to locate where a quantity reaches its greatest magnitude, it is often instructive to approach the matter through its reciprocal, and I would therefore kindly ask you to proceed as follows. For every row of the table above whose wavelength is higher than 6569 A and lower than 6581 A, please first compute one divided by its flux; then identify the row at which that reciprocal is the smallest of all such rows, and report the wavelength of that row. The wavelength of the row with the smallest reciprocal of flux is 6580.5 A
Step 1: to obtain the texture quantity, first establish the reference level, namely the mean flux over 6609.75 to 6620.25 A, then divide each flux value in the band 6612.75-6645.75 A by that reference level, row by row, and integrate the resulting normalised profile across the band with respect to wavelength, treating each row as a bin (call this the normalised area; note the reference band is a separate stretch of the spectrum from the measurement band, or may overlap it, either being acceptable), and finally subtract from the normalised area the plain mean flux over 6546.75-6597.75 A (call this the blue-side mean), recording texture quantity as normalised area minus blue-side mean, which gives 26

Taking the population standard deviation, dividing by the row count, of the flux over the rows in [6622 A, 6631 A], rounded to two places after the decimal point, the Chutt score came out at 0.30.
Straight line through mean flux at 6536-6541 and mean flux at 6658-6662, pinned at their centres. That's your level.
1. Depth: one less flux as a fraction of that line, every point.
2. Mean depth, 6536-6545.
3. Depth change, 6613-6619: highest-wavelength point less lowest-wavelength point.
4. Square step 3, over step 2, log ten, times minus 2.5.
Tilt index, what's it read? 2.4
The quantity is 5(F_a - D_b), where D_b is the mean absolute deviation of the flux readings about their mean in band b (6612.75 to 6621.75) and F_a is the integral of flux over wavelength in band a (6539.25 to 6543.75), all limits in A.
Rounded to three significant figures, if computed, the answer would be 144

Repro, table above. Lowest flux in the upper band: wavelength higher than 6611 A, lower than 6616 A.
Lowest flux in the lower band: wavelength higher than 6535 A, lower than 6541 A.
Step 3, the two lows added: 12.9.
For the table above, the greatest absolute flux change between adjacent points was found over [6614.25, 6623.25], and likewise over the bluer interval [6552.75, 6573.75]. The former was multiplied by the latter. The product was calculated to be 1.2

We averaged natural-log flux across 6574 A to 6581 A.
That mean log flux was 1.86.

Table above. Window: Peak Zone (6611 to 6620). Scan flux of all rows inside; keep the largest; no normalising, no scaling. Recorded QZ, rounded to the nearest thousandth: 6.978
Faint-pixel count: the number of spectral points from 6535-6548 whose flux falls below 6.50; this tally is 3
